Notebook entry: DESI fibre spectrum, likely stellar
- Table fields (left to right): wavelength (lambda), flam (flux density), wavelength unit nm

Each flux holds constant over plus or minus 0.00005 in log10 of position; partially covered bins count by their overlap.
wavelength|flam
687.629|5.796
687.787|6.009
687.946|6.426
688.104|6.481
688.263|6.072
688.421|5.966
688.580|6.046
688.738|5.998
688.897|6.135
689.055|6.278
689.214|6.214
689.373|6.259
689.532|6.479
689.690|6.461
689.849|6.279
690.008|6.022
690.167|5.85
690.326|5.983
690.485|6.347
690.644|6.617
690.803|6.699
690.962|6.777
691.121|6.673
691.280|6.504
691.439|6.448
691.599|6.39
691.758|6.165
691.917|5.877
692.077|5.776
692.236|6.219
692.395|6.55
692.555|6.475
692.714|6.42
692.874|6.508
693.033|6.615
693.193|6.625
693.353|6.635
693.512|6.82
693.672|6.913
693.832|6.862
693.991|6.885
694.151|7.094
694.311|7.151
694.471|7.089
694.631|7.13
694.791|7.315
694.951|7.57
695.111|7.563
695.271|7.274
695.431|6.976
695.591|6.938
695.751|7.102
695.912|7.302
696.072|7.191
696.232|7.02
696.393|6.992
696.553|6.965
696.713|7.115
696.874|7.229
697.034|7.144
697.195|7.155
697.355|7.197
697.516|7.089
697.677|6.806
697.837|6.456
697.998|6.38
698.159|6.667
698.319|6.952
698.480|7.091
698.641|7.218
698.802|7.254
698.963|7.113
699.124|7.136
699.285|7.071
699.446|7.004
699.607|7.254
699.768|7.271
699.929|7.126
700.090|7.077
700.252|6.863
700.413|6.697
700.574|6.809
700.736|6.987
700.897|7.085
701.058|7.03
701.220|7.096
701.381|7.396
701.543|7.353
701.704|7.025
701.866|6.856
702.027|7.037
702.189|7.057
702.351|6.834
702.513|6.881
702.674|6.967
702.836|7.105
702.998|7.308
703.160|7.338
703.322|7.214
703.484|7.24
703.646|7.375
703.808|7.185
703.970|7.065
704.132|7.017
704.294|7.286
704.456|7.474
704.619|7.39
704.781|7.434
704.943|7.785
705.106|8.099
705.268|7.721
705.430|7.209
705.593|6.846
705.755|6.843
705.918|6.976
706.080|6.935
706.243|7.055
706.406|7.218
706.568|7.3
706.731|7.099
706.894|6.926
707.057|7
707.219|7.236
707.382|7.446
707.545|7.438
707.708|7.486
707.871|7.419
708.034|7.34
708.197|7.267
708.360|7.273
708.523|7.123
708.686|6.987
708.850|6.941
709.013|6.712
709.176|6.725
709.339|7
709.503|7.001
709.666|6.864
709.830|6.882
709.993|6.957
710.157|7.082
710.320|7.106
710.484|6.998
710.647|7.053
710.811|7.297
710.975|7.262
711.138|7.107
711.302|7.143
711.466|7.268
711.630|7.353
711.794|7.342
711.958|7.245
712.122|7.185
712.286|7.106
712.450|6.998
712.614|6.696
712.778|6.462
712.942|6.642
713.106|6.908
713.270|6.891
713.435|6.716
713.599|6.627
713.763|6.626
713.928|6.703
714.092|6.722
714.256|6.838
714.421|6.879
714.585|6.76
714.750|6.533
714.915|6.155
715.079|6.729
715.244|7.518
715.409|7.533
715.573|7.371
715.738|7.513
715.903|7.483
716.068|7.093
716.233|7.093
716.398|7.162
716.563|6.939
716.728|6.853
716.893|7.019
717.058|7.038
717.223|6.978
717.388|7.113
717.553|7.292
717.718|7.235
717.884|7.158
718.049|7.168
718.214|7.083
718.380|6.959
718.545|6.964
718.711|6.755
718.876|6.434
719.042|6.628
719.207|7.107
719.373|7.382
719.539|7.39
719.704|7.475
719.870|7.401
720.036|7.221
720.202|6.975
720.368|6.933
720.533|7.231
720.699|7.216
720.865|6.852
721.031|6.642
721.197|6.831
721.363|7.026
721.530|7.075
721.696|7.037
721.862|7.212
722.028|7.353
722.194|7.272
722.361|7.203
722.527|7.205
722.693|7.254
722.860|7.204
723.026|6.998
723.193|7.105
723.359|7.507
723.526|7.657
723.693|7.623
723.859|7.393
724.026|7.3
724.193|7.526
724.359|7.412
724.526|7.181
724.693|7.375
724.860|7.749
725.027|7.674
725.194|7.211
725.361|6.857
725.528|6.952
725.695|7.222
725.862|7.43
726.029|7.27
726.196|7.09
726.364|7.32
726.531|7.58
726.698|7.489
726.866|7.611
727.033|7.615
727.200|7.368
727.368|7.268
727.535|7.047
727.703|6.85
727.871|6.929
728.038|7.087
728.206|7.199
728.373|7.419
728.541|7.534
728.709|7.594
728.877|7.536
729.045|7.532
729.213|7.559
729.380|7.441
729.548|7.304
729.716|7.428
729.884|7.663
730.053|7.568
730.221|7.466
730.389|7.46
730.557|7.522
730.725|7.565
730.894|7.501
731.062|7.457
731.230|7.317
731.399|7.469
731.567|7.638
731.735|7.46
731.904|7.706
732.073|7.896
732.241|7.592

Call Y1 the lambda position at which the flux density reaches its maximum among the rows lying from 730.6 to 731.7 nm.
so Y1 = 731.567 nm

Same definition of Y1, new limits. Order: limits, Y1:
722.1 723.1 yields 722.194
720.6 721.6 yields 720.699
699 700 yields 699.768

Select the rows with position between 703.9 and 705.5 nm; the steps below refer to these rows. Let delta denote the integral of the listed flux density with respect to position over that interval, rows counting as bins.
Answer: 11.9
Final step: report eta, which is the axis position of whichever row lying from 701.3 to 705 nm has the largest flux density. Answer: 704.943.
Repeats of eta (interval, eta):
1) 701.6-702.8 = 702.189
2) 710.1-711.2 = 710.811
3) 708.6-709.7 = 709.503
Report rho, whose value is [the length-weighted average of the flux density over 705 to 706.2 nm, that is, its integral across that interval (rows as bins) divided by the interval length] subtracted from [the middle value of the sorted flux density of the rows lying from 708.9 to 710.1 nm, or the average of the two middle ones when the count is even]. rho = -0.35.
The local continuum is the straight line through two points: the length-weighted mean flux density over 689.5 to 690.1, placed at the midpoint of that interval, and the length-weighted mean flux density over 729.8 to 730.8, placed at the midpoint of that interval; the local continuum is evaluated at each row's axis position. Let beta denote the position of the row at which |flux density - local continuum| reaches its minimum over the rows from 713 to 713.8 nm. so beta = 713.106 nm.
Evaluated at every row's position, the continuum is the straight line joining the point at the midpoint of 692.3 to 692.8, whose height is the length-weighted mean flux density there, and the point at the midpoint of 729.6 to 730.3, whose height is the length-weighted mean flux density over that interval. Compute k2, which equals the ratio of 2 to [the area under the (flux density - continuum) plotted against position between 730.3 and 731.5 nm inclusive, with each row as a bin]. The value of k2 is -25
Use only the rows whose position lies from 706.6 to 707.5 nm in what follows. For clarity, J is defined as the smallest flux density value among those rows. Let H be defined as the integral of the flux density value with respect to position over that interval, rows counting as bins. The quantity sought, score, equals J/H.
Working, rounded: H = 6.4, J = 6.926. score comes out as 1.1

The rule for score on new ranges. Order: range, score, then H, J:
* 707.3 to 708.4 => 0.9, 8.1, 7.267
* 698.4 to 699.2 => 1.2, 5.7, 7.091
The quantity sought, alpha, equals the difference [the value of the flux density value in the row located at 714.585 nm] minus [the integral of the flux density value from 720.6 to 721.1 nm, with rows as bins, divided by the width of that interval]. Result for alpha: -0.2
